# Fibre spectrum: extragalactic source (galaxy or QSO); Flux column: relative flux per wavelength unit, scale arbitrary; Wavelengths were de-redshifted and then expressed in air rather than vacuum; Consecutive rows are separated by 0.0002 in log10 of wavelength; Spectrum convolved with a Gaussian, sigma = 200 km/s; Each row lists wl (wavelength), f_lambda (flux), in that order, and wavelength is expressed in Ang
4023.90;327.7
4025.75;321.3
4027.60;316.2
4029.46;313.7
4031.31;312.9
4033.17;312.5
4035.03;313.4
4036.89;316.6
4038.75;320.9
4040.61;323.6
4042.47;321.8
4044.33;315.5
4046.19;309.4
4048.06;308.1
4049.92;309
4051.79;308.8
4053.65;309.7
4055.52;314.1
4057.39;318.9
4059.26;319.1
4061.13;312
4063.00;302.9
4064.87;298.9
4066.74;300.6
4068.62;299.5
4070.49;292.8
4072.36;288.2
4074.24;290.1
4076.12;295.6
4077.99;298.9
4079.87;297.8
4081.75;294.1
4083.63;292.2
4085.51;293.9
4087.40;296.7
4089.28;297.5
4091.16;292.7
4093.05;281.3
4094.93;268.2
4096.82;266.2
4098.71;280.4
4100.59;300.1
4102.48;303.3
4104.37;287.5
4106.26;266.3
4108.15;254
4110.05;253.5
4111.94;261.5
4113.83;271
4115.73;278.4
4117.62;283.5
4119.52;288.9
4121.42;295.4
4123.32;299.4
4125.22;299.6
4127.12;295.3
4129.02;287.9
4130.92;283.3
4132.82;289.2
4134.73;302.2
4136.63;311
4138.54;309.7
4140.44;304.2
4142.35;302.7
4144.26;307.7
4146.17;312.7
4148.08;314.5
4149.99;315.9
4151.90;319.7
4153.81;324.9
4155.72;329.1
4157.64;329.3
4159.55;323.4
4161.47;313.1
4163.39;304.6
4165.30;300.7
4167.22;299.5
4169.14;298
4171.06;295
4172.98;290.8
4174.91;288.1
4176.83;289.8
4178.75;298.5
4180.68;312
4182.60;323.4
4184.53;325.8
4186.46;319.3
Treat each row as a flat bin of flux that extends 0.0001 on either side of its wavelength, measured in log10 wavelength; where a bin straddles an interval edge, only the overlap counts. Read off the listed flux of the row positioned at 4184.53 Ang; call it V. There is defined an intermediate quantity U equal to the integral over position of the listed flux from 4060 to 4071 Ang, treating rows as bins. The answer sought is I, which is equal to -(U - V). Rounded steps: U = 3320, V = 325.8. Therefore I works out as -2994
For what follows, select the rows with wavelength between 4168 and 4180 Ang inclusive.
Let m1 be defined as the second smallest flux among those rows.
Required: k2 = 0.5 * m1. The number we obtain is 145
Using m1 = 289.8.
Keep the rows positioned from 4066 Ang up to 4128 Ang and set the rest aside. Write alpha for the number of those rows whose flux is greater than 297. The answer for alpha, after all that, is 9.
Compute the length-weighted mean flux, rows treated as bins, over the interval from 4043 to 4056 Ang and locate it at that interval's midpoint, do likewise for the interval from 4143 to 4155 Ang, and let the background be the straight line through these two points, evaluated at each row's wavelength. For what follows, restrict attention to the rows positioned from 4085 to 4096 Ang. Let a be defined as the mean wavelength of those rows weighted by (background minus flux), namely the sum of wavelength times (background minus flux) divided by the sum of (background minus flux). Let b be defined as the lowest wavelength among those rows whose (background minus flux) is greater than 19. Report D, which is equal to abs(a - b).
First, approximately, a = 4091.4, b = 4091.16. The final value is 0.2 Ang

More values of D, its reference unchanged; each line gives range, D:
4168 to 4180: 3.0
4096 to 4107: 4.6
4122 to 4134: 1.7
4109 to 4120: 3.8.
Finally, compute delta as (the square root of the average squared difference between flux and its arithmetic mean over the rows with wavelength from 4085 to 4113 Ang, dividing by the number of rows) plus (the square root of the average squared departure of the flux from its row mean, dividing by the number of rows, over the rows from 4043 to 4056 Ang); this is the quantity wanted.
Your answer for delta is 19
